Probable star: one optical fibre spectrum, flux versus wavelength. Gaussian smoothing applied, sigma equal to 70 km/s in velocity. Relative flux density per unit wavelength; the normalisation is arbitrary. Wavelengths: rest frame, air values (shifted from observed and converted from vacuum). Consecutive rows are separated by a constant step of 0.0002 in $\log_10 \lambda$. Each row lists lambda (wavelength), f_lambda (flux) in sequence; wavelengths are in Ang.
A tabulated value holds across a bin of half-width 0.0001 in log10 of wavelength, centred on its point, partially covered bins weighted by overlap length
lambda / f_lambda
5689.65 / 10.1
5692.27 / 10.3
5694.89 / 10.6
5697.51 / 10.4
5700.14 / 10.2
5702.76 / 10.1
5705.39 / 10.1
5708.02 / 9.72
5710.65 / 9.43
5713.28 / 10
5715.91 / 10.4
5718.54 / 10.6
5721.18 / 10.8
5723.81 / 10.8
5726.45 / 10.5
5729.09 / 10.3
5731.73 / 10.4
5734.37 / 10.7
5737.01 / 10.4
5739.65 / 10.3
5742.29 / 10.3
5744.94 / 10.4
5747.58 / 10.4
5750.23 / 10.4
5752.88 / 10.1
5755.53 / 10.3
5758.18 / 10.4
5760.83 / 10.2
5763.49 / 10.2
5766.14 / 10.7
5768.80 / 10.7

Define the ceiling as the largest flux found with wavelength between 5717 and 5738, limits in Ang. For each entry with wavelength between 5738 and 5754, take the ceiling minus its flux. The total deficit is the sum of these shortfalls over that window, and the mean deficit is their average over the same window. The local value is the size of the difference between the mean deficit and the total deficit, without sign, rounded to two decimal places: 2.42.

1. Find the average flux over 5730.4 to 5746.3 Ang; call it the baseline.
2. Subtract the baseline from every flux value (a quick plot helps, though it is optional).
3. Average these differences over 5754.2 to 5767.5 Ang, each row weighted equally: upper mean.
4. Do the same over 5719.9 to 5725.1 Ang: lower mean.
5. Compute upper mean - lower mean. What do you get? -0.4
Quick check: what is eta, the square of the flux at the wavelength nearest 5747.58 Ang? 108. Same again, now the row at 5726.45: 110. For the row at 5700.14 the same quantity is 104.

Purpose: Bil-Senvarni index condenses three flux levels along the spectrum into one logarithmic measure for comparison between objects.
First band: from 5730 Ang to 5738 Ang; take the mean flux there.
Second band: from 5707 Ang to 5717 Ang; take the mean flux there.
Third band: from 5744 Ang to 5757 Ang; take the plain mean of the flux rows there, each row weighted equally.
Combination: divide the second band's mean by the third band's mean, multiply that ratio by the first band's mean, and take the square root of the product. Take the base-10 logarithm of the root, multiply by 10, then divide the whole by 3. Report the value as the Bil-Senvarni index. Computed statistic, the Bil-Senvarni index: 1.67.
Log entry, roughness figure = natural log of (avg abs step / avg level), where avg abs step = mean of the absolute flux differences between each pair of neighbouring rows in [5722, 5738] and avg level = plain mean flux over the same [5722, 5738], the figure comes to -3.78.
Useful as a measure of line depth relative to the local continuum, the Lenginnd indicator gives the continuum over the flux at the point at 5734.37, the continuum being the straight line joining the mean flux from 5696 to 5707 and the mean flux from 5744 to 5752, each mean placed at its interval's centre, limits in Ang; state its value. 0.97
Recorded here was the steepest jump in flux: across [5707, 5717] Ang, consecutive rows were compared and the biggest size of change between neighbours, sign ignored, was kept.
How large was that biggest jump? 0.570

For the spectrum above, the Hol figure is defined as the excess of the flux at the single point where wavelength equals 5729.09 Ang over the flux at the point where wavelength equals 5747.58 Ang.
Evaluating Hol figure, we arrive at -0.1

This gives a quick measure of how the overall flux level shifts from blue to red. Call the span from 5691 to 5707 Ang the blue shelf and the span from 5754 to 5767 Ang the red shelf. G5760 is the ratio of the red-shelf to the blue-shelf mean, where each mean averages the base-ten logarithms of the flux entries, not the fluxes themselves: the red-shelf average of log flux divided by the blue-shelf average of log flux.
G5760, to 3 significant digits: 1.00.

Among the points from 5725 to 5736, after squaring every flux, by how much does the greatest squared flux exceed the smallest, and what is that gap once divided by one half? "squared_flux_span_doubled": 17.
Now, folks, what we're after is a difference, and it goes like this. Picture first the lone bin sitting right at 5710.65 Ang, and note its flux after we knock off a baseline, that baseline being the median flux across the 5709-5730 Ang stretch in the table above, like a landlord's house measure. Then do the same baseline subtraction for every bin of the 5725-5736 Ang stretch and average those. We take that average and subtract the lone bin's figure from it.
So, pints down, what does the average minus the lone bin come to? 1.0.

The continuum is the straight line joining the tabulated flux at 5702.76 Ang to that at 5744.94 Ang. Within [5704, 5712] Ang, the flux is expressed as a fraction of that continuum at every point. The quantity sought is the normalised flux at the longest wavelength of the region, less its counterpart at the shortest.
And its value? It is -0.07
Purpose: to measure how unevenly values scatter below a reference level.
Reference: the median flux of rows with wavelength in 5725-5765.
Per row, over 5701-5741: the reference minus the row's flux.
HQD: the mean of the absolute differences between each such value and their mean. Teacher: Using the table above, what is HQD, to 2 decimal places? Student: 0.29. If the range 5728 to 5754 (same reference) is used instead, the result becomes 0.10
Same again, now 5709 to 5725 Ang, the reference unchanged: 0.42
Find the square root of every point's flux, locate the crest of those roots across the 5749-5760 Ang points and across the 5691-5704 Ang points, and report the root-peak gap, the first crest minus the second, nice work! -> -0.031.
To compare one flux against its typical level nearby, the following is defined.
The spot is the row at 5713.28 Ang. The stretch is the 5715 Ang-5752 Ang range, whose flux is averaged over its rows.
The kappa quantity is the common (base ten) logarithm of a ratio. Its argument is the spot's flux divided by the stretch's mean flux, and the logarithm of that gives -0.020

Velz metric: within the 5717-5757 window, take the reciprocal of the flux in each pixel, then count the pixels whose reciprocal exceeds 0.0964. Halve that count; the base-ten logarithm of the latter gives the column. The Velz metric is 0.4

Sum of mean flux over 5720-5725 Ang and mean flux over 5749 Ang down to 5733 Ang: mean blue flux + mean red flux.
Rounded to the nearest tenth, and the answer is 21.2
